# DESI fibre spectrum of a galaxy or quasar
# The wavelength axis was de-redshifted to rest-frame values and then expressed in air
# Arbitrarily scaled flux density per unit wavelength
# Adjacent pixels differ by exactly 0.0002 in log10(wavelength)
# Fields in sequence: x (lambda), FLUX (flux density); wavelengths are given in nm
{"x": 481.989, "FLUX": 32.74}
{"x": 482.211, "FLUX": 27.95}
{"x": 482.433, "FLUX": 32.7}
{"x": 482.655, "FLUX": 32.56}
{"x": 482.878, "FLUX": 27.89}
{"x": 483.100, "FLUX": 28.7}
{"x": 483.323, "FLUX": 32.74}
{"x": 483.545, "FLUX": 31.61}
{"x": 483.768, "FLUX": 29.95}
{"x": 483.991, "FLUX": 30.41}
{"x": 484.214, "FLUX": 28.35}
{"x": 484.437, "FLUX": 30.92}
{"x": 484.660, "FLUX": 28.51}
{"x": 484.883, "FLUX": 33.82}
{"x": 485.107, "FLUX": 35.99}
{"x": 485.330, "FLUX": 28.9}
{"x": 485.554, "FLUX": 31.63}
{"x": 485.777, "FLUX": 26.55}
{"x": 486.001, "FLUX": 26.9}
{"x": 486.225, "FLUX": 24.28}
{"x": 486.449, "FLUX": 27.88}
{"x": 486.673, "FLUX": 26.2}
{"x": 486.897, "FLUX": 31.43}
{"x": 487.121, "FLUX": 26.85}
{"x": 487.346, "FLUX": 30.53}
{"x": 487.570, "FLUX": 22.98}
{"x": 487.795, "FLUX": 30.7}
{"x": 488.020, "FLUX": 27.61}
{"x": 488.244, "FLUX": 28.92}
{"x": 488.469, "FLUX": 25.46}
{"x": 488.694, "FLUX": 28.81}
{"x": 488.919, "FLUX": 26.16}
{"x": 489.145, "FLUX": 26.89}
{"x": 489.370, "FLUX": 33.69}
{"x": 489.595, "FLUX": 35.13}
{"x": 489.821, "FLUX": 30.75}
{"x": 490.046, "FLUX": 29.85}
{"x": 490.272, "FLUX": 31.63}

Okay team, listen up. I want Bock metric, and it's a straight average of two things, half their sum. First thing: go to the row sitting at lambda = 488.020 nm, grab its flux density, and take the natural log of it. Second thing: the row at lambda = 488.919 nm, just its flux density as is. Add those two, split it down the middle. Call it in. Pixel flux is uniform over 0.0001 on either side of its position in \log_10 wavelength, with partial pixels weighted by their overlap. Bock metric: 14.74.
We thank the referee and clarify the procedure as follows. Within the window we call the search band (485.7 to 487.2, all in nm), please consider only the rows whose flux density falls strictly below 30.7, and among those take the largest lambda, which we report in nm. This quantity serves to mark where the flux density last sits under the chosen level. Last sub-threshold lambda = 487.121 nm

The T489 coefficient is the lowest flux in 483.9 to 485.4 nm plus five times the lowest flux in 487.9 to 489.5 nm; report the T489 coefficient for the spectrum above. 156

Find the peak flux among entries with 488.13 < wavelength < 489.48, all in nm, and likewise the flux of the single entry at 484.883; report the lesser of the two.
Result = 33.7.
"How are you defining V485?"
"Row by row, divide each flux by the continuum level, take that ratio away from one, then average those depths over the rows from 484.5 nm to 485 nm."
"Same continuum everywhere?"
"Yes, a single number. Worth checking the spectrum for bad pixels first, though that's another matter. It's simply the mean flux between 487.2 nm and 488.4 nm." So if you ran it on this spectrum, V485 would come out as -0.11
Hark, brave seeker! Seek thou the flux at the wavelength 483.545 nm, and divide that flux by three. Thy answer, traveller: 10.5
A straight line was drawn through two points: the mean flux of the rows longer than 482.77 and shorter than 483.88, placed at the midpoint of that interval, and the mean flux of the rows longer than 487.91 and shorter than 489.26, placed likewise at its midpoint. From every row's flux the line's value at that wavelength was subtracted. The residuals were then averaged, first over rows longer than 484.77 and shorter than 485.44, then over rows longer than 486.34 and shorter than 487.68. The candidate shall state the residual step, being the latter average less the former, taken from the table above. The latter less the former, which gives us -4.2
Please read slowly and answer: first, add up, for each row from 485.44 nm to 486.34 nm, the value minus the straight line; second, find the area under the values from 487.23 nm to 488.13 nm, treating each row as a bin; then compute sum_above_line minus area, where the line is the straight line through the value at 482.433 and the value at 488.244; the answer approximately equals -37.6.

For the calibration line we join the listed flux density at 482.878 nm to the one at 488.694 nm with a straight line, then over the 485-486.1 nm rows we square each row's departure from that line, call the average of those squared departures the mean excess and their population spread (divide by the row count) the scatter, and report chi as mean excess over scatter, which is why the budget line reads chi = 0.68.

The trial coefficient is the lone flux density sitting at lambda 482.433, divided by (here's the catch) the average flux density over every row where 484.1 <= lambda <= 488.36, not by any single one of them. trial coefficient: 1.13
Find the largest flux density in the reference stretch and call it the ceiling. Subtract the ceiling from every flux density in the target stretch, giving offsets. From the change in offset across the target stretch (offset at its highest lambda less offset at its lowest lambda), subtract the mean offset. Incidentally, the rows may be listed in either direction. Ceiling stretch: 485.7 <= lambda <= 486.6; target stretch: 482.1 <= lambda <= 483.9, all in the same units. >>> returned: -0.6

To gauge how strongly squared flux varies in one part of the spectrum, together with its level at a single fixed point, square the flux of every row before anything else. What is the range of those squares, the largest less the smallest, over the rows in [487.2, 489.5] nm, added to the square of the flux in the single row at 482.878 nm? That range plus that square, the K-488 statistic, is 1385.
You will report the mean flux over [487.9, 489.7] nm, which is 29.1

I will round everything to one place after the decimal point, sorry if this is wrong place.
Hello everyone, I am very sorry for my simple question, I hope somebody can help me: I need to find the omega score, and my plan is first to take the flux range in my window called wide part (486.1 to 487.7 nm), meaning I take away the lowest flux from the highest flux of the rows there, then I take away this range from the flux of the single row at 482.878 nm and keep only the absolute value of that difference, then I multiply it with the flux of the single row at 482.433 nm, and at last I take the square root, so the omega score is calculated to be 25.2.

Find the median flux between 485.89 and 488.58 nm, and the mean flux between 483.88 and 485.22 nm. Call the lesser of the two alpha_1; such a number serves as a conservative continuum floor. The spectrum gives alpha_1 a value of 27.3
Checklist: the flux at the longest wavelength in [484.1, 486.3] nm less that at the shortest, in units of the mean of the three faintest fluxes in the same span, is -0.16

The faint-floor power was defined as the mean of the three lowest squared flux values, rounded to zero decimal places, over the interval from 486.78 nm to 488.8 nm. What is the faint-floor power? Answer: 632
